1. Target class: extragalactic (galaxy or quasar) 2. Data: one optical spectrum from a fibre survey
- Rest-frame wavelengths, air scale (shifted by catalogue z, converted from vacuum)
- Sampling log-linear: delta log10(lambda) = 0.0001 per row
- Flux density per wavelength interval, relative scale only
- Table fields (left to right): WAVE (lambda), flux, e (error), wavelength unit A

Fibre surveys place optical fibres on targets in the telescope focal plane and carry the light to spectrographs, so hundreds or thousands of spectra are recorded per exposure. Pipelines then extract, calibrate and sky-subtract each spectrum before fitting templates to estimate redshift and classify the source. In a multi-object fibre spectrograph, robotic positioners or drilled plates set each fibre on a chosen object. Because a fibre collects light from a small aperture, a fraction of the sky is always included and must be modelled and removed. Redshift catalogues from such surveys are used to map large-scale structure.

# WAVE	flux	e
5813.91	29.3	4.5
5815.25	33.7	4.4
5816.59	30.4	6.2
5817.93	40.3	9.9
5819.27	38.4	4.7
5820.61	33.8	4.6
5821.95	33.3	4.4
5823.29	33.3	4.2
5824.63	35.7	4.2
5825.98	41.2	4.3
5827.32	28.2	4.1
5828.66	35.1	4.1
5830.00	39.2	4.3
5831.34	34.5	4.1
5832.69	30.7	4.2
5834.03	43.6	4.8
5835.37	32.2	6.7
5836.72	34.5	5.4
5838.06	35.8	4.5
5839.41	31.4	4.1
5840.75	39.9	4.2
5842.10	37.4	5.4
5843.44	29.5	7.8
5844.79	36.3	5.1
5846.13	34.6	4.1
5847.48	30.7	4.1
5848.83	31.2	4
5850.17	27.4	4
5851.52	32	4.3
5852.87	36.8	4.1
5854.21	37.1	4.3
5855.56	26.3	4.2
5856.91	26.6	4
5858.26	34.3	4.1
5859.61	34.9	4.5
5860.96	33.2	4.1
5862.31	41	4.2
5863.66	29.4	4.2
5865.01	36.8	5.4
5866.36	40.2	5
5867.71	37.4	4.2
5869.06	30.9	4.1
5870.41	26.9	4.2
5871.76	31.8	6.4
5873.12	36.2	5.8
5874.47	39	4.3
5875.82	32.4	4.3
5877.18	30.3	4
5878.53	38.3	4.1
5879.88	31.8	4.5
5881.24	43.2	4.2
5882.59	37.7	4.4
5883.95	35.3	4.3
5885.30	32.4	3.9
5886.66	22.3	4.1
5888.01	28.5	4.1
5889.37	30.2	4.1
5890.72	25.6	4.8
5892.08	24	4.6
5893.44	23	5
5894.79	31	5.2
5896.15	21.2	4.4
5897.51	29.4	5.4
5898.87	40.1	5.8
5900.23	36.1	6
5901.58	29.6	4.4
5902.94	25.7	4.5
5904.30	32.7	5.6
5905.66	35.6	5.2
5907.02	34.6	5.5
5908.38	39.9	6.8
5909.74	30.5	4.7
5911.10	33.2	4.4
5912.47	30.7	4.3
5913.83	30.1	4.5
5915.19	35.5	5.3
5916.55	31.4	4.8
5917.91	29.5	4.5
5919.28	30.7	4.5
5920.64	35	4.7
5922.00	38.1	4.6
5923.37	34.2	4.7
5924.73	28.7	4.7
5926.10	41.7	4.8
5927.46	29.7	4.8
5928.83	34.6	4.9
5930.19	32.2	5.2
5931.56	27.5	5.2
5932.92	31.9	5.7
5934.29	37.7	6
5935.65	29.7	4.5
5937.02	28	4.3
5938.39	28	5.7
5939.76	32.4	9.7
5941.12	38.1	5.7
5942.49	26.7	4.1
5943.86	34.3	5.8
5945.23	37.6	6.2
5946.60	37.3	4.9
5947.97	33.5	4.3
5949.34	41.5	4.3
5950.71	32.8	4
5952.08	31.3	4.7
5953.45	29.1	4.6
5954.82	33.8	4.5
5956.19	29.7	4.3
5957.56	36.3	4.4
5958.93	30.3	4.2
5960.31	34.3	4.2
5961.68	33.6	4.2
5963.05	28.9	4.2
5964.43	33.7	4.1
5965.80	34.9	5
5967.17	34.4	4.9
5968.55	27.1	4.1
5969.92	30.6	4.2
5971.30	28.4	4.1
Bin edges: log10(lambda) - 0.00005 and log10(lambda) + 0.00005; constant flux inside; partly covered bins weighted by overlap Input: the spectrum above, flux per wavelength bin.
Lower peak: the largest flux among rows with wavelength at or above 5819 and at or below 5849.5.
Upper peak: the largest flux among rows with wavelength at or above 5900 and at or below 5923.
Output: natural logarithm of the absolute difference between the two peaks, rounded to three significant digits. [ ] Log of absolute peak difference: 1.31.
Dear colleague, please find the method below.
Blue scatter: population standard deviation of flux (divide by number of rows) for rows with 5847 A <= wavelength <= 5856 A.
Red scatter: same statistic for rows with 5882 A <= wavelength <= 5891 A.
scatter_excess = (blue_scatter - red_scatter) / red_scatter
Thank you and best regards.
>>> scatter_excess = -0.2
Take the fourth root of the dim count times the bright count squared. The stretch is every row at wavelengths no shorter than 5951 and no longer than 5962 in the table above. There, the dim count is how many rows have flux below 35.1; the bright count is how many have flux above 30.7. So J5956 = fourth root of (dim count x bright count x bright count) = 3.6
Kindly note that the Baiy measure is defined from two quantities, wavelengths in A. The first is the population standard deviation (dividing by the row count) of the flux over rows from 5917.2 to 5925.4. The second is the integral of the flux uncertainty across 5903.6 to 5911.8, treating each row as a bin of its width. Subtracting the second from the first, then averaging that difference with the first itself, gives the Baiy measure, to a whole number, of -19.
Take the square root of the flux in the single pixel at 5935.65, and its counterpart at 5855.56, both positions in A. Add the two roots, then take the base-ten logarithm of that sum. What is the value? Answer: 1.02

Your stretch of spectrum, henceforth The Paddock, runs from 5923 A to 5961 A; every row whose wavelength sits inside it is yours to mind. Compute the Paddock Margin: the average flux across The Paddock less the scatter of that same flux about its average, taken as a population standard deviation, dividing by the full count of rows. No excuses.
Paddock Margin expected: 28.9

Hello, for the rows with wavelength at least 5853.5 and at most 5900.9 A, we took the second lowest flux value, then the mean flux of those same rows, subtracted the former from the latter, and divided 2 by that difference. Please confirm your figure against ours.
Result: 0.20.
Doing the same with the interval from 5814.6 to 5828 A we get 0.45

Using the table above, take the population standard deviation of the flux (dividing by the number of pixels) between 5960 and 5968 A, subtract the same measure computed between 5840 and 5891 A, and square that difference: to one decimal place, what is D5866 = 7.7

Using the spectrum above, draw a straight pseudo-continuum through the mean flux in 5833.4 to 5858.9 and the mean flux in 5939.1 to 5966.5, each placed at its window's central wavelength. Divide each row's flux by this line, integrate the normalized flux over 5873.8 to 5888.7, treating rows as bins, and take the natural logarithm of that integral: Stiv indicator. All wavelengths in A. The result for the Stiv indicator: 2.7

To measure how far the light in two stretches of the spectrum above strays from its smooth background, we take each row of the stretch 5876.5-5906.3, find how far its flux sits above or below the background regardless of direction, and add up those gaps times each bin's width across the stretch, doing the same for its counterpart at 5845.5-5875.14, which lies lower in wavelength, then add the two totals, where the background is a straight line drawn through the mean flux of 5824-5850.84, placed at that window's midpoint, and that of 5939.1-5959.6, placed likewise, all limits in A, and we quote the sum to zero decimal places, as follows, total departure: 275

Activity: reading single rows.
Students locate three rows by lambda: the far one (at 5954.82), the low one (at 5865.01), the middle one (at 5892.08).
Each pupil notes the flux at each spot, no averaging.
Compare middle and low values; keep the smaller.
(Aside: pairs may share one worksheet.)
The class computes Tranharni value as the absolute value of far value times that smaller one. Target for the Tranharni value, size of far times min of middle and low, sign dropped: 811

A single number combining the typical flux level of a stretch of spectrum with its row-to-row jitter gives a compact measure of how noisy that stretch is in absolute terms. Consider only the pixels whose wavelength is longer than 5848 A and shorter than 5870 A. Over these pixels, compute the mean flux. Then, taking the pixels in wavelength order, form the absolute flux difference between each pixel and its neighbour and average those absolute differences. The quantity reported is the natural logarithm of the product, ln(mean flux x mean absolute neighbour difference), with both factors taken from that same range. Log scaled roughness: 5.11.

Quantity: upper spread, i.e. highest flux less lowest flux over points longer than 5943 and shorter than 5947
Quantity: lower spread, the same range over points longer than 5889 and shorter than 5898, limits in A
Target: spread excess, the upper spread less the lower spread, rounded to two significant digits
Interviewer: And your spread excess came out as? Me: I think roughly -6.5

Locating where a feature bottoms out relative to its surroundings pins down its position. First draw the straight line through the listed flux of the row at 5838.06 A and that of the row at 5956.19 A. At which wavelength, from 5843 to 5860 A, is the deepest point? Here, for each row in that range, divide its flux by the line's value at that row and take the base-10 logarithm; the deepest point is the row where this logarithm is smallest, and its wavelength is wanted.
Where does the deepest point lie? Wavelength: 5855.56 A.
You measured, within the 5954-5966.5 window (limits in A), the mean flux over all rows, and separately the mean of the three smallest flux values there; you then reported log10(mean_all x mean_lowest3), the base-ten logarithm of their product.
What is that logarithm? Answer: 2.99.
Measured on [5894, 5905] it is 2.89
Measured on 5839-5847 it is 3.05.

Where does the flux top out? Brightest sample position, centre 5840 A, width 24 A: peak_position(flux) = 5834.03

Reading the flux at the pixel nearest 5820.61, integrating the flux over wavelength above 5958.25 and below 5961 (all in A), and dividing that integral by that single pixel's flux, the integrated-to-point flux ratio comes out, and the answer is 2.6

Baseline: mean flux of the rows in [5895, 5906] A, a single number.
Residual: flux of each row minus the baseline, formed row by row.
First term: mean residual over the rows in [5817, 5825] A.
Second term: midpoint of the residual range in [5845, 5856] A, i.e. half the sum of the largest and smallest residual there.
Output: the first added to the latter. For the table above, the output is 5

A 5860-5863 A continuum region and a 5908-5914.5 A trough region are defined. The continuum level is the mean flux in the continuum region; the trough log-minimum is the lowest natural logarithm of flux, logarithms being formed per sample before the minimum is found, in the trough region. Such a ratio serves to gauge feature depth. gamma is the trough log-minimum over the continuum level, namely 0.092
